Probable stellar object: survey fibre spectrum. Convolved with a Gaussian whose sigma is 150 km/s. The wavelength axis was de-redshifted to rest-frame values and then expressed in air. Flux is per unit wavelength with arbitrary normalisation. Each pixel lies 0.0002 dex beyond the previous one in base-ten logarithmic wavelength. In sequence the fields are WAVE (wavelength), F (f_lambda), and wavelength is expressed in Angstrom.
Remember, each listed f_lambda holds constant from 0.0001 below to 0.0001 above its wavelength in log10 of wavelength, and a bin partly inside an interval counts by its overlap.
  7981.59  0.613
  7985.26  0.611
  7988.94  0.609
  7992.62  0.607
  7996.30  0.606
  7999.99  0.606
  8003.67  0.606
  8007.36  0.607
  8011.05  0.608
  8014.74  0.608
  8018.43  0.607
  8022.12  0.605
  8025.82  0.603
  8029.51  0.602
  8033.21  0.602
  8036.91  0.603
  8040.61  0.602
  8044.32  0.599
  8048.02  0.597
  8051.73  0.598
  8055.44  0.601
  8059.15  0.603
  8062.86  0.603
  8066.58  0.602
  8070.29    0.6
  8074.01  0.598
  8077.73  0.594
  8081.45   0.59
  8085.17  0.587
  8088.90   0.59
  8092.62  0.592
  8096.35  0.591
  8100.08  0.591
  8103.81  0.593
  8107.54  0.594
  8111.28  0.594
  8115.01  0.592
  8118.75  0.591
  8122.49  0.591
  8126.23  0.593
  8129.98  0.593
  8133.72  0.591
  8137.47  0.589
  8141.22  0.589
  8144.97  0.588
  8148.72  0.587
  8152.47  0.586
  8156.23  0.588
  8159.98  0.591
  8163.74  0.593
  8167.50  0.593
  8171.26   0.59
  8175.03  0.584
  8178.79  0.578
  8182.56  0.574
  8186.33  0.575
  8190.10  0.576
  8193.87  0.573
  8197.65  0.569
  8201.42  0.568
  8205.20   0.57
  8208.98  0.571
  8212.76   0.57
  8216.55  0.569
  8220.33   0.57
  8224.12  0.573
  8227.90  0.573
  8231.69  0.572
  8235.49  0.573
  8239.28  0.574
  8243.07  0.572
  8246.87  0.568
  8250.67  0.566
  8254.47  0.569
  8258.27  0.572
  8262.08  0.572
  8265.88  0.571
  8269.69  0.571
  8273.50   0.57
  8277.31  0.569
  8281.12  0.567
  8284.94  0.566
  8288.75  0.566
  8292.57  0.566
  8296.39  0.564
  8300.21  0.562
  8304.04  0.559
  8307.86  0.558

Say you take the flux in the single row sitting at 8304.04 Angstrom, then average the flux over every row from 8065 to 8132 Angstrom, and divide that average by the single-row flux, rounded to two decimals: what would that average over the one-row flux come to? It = 1.06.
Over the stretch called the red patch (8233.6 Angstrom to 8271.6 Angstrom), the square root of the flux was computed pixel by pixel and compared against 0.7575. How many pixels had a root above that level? 1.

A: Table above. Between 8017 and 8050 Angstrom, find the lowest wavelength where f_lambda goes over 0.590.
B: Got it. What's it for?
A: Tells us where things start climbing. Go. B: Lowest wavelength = 8018.43 Angstrom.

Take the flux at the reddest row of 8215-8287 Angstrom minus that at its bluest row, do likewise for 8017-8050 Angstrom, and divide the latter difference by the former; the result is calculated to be 3.3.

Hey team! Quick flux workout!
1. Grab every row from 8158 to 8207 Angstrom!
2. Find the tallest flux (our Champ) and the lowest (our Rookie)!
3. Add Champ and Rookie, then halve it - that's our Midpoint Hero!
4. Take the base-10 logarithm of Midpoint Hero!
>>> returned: -0.236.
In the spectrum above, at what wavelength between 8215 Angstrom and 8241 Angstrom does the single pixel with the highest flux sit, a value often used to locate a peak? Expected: 8239.28 Angstrom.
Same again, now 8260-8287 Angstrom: 8262.08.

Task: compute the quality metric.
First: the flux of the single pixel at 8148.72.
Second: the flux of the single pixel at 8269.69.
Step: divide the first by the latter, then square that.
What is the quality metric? 1.06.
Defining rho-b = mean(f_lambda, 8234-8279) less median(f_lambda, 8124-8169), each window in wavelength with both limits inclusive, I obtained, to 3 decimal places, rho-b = -0.019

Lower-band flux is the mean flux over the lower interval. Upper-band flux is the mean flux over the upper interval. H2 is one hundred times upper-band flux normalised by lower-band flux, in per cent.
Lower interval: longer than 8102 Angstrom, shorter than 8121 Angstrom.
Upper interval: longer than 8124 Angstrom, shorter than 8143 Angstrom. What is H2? 99.7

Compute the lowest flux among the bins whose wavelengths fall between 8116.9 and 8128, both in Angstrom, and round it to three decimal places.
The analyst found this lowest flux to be 0.591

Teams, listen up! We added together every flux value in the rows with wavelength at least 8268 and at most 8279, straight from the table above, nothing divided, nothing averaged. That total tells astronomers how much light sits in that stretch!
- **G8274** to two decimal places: 1.71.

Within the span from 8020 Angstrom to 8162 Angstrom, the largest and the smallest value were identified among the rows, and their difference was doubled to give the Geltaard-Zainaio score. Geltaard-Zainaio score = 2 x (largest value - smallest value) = 0.038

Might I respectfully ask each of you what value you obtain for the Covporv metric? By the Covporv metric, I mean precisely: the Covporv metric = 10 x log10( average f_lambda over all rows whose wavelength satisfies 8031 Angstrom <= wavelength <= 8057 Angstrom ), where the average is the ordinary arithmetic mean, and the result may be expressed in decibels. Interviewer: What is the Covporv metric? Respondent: -2.22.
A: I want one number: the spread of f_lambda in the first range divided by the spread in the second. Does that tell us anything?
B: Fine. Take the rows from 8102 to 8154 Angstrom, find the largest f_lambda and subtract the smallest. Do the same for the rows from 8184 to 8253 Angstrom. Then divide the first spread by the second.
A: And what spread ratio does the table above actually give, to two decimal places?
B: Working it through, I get 0.80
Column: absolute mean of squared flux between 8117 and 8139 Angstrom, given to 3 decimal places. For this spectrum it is 0.350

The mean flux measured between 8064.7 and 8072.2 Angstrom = 0.601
